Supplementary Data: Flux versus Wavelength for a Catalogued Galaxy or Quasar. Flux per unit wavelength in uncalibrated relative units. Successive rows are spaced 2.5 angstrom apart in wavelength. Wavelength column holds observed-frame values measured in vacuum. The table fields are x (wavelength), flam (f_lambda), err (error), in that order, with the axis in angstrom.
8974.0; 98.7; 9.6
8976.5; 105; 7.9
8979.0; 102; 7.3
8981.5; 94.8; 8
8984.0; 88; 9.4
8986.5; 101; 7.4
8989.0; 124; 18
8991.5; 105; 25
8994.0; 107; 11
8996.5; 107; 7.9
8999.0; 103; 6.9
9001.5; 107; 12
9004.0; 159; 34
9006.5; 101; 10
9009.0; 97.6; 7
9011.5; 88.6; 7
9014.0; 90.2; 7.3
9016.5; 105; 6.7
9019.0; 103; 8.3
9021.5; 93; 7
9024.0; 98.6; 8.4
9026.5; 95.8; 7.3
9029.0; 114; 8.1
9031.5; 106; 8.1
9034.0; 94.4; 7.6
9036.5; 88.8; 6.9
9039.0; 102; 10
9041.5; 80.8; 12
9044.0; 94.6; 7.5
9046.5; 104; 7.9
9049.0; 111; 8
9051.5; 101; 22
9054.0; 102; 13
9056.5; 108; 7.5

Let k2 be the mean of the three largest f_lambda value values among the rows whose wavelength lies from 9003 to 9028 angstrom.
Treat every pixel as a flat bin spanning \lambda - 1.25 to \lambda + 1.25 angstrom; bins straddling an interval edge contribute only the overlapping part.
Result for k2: 122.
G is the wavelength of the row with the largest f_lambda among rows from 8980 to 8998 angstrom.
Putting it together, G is 8989.0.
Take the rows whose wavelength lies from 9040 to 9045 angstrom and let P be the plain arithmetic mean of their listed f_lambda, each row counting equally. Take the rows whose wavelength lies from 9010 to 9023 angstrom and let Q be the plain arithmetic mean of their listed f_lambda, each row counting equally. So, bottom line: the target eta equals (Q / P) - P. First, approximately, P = 88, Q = 96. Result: -87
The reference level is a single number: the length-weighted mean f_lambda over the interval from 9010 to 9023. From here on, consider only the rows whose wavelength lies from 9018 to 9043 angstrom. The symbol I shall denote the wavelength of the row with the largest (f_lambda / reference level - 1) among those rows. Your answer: 9029.0 angstrom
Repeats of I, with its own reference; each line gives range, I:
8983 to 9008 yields 9004.0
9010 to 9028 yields 9016.5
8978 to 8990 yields 8989.0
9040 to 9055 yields 9049.0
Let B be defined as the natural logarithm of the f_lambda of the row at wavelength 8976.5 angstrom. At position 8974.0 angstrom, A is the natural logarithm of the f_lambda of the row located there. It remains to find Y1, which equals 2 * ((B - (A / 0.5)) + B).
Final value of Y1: 0.2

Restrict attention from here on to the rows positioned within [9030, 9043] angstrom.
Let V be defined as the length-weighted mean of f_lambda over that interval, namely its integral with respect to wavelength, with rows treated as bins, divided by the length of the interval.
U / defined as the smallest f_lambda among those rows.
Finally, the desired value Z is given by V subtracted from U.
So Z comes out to -14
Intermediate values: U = 80.8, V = 95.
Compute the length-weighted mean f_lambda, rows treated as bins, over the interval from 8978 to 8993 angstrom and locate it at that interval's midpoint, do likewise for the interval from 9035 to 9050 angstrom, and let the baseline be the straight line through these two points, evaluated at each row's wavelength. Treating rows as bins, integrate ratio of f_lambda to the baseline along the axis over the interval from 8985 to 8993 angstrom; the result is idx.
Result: 8.6 angstrom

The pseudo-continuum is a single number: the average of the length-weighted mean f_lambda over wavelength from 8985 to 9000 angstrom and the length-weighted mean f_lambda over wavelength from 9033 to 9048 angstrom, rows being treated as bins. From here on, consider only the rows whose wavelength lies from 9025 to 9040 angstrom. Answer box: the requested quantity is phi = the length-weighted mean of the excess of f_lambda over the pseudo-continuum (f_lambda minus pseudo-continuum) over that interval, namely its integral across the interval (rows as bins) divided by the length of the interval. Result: -0.9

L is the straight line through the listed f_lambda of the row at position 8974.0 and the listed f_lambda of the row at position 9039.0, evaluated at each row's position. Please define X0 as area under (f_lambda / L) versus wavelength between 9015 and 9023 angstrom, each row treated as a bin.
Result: 8 angstrom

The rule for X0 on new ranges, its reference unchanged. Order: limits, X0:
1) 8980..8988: 8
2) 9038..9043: 4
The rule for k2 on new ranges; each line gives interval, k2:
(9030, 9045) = 101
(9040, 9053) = 105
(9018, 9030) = 105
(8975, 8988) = 103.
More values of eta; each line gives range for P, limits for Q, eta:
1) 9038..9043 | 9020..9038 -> -90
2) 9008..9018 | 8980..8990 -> -94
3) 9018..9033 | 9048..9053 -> -101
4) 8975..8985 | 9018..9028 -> -96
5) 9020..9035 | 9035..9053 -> -99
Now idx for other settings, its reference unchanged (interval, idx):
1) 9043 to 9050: 7.5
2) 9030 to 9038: 8.0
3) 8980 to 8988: 7.5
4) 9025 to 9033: 8.5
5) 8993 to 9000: 7.3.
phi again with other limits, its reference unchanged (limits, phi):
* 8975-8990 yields 1.1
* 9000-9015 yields 6.5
